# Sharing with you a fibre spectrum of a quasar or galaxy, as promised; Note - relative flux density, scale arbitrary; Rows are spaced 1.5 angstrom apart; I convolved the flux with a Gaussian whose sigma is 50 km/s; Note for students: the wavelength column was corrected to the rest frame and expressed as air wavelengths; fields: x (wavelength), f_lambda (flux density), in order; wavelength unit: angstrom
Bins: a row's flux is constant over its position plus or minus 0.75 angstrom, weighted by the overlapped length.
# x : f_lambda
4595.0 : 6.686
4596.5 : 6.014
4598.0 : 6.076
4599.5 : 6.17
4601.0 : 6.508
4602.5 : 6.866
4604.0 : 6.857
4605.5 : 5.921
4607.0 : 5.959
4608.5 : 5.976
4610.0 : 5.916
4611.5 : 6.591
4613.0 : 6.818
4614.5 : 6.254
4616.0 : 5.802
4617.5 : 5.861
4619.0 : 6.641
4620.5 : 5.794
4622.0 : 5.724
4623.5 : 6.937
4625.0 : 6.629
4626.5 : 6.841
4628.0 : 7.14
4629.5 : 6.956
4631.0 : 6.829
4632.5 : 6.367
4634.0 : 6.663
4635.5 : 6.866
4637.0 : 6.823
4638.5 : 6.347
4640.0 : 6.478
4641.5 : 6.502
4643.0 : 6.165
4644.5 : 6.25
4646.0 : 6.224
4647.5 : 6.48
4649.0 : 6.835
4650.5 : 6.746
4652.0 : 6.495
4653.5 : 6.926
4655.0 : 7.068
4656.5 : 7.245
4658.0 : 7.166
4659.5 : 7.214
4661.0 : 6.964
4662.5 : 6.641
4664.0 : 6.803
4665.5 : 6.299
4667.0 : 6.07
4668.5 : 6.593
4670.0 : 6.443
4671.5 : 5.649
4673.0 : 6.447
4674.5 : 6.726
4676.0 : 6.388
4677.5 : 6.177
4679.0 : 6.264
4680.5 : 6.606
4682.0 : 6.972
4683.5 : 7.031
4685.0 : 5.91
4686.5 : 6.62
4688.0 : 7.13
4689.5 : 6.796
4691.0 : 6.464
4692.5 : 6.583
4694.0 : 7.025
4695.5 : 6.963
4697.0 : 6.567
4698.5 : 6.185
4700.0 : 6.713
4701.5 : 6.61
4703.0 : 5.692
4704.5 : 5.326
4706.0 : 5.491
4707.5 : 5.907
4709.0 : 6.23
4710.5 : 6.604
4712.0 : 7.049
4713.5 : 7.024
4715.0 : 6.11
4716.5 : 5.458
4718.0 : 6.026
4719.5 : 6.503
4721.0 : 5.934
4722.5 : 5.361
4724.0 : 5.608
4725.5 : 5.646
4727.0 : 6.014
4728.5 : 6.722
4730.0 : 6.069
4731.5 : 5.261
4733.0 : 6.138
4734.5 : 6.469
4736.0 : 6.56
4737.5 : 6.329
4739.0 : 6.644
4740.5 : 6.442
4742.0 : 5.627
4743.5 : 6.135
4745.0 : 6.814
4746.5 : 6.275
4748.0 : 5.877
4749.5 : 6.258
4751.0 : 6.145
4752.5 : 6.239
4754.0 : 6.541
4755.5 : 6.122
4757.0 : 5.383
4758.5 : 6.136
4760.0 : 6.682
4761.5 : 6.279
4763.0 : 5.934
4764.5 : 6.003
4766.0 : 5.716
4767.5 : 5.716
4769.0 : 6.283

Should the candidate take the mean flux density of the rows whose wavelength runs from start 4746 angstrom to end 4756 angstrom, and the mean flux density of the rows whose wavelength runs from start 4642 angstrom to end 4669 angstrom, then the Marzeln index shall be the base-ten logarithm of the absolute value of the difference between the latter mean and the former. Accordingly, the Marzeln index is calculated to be -0.33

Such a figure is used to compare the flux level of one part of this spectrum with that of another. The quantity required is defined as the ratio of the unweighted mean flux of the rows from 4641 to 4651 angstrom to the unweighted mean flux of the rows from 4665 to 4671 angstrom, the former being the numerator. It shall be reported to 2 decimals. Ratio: 1.02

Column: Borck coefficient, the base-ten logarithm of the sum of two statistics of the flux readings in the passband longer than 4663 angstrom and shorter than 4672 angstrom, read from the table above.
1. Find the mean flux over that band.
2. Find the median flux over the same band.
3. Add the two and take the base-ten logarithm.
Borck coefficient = 1.10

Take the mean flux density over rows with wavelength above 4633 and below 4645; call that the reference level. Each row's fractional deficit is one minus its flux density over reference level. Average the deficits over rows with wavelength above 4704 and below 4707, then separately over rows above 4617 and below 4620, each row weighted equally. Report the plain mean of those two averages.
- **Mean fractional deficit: 0.10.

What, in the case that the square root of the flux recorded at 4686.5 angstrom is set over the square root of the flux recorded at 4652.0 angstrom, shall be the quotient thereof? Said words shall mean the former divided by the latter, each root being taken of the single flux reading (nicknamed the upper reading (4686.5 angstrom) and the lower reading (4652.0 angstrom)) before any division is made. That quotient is 1.01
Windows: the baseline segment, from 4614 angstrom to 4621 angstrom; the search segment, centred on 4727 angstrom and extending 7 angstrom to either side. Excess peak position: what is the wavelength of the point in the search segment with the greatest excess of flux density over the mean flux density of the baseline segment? 4728.5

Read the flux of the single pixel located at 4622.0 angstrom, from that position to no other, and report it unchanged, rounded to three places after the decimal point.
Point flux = 5.724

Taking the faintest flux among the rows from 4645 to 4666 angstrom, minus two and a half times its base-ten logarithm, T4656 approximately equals -1.99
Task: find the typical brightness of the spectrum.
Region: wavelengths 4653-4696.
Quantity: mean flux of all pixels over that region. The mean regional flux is 6.66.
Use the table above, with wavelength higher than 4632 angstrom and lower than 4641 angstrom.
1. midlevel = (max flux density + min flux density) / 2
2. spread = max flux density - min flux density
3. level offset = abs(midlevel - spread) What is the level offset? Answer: 6.1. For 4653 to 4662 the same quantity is 6.8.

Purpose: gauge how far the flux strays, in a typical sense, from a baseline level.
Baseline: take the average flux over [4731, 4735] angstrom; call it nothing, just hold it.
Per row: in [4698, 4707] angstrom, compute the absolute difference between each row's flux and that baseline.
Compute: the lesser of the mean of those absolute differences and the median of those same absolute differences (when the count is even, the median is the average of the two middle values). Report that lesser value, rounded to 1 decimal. 0.5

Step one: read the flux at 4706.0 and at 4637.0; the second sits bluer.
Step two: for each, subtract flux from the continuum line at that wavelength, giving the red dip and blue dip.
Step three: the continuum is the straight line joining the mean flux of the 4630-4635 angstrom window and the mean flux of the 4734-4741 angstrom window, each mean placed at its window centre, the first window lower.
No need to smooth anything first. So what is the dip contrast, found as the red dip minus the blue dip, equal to 1.2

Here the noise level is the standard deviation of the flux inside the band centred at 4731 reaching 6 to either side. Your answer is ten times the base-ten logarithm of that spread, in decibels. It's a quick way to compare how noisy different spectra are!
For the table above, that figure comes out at -3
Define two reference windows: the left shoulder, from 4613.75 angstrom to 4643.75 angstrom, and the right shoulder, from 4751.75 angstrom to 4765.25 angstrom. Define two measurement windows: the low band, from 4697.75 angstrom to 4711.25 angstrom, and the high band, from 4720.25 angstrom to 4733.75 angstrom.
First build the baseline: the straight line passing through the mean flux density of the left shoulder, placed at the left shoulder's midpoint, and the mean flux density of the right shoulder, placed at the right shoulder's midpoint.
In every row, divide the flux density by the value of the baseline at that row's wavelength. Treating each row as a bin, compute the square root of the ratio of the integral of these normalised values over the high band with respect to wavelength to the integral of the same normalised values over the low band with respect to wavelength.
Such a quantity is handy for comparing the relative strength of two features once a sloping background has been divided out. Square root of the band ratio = 0.986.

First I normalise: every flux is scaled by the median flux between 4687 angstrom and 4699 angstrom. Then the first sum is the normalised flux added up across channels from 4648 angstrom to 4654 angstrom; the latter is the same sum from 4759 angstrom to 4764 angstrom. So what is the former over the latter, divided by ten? 0.14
